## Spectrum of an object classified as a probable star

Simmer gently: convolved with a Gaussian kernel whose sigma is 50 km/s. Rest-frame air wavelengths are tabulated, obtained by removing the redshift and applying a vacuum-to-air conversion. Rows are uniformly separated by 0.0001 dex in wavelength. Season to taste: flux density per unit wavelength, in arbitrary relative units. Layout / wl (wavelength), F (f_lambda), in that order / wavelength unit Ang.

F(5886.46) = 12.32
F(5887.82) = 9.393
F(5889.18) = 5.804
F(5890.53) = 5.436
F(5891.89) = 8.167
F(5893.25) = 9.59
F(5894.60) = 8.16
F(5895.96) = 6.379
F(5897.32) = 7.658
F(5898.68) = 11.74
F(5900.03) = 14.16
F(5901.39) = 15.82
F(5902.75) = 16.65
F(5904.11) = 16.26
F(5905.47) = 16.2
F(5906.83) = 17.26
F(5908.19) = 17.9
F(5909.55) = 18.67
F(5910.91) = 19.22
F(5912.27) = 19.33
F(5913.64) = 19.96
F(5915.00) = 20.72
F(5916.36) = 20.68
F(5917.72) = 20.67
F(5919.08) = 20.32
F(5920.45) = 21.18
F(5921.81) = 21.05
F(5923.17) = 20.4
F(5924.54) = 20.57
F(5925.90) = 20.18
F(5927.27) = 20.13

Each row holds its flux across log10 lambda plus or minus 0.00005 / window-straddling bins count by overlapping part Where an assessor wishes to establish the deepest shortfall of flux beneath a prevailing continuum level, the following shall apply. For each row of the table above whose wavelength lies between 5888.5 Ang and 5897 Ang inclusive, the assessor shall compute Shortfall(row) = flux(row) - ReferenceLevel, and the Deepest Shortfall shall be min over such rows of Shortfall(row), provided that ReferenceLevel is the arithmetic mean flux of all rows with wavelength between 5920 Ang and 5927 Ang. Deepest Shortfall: -15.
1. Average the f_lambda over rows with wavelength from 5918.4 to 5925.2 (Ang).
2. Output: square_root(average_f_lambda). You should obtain 4.55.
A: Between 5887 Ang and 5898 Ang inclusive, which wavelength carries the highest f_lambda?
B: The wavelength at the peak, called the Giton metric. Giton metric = 5893.25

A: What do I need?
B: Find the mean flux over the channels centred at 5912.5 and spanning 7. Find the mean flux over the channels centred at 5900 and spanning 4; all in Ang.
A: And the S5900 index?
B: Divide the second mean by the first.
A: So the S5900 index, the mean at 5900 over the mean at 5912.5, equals 0.71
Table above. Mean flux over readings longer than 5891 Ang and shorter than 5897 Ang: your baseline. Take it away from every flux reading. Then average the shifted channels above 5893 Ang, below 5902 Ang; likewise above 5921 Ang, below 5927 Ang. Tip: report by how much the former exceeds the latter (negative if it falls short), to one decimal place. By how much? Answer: -10.0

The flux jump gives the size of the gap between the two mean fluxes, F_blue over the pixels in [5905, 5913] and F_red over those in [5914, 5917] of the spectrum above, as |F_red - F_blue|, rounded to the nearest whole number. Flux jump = 3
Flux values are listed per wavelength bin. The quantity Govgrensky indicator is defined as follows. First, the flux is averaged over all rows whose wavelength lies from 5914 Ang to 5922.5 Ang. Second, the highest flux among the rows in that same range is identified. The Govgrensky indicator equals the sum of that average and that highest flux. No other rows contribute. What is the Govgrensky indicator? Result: 42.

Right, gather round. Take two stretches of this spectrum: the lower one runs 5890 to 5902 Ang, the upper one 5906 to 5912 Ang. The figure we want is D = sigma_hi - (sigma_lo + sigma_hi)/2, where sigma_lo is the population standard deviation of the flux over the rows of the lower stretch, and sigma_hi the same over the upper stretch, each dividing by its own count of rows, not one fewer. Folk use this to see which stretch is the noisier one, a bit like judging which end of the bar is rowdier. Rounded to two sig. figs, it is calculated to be -1.3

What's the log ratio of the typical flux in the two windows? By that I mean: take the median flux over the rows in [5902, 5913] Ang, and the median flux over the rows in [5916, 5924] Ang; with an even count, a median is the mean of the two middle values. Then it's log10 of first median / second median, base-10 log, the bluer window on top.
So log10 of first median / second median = -0.07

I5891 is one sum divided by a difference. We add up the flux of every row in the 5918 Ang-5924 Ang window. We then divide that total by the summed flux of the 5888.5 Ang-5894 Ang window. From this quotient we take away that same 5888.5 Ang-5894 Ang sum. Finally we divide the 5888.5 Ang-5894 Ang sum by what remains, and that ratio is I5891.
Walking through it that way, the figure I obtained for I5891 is -1.109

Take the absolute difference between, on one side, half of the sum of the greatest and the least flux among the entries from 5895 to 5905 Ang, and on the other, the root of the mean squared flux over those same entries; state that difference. 1.74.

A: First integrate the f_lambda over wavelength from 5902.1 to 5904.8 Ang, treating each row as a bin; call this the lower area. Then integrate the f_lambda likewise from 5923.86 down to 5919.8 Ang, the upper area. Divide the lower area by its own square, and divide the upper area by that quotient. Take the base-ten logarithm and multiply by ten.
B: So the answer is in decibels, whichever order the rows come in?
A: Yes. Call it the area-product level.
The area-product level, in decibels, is 35.8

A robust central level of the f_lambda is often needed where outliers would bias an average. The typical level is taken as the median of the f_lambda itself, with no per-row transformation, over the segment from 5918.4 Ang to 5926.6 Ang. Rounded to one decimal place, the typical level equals 20.5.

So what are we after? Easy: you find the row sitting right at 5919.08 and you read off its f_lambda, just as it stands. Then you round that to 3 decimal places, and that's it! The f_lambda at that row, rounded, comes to 20.320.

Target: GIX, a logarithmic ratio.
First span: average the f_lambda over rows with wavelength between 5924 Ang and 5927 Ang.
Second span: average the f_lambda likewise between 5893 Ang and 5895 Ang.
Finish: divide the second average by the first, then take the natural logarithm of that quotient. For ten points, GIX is -0.8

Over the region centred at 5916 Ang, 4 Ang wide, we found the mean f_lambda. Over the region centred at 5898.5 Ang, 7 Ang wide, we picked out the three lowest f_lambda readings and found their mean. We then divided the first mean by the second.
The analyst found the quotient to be 2.4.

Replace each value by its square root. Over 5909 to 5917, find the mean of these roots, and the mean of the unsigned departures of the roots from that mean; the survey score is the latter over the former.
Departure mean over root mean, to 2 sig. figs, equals 0.017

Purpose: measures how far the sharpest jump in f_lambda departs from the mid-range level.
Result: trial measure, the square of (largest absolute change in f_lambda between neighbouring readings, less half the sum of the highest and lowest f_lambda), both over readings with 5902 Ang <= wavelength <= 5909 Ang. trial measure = 256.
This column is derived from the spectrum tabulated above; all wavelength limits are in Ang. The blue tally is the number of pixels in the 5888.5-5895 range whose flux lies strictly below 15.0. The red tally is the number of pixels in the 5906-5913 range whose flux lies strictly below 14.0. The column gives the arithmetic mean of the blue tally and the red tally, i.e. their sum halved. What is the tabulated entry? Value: 2.5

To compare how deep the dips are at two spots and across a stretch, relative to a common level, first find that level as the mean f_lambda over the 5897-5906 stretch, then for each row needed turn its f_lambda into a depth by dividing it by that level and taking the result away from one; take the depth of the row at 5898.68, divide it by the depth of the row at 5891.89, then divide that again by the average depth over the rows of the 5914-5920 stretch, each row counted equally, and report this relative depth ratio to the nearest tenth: -0.9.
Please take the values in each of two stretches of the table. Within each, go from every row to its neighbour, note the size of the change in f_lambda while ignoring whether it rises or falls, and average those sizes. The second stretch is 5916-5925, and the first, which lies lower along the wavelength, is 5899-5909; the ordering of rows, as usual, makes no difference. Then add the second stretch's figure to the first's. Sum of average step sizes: 1.1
